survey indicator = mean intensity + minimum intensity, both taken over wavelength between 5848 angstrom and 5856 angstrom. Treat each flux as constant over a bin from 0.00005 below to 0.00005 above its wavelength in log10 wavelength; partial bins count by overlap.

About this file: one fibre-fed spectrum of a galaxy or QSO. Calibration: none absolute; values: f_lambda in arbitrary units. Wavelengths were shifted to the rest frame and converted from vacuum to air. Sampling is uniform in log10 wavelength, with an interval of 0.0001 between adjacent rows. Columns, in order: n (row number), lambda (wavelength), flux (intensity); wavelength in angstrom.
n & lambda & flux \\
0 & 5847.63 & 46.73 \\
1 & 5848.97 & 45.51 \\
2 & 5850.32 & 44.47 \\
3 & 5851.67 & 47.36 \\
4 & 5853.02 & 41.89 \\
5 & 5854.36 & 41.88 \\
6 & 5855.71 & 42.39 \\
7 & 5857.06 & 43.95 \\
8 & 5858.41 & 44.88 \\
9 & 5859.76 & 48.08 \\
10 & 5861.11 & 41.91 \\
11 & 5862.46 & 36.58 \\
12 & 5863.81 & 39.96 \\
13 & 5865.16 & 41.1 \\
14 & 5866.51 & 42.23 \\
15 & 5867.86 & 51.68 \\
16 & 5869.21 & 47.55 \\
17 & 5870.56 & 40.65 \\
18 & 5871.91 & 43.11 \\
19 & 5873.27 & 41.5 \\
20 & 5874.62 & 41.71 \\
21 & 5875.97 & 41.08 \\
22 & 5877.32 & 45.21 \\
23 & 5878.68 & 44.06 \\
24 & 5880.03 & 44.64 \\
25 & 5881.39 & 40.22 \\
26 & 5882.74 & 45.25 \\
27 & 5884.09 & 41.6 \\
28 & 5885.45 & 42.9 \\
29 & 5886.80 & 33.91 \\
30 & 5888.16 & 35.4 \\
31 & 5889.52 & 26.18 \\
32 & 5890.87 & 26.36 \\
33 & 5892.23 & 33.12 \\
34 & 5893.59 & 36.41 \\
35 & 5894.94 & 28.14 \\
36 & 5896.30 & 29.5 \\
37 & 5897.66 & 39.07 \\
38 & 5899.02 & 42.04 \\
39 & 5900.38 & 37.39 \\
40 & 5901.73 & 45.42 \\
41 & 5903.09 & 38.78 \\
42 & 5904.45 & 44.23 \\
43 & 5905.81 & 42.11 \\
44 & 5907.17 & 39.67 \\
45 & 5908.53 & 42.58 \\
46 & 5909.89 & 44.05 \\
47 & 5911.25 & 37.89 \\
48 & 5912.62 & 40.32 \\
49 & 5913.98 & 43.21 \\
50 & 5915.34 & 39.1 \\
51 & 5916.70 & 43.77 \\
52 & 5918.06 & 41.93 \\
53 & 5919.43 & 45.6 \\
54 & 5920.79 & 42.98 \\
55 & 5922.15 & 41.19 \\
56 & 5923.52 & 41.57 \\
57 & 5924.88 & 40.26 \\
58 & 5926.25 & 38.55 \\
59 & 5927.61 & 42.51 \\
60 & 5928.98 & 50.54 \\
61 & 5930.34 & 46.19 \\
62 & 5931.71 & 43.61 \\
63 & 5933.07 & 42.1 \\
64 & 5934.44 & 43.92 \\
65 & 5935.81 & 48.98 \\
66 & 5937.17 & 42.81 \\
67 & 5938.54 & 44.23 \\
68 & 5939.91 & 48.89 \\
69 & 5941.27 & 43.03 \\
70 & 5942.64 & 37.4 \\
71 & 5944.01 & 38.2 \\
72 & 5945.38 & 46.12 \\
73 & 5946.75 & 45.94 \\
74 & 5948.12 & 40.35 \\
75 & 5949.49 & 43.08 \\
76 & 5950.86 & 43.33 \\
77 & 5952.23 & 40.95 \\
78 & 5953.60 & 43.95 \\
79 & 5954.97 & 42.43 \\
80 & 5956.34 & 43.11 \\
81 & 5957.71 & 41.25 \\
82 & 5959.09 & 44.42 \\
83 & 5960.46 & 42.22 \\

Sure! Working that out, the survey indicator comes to 86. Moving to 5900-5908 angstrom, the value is 79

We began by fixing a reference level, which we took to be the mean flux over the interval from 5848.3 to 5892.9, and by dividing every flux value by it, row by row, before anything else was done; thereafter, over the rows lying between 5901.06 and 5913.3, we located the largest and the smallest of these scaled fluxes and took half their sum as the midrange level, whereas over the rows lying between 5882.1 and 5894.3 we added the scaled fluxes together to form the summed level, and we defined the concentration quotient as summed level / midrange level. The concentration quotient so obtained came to 7.7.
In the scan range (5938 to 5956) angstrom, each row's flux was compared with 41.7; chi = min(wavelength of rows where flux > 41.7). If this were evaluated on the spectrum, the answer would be 5938.54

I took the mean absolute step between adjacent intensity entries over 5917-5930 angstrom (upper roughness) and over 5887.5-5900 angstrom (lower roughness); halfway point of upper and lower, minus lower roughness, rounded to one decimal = -1.1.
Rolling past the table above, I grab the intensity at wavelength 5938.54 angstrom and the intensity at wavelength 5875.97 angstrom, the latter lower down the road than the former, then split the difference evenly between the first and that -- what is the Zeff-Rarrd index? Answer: 43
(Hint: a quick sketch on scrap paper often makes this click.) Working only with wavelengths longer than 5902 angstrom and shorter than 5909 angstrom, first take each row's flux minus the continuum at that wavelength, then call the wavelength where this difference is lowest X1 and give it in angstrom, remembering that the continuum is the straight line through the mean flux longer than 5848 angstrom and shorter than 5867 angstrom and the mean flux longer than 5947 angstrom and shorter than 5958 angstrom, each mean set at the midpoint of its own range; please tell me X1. 5903.09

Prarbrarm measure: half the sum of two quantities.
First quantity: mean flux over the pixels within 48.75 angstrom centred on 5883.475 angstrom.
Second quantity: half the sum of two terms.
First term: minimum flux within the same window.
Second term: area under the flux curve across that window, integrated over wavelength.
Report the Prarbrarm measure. 514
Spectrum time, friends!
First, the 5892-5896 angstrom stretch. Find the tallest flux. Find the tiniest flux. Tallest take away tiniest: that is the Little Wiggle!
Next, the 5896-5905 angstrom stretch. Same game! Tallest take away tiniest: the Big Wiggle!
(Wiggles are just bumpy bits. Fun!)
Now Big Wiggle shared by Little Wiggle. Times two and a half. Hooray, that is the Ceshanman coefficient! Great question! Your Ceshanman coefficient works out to 4.8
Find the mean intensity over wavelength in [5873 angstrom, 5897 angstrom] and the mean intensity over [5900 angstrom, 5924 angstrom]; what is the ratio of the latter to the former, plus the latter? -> 42.9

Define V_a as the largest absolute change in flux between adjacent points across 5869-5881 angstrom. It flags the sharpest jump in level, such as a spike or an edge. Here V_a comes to 7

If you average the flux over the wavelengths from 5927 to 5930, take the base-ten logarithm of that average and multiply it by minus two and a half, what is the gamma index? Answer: -4.17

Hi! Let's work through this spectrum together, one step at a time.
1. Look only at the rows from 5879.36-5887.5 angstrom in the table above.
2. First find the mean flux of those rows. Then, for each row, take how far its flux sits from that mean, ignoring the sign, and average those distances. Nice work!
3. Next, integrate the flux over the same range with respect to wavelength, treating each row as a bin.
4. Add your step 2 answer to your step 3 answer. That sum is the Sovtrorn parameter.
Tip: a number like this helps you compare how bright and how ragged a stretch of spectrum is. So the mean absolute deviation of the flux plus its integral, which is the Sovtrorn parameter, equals 340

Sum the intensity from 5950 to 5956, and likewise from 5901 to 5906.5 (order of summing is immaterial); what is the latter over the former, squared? 1.0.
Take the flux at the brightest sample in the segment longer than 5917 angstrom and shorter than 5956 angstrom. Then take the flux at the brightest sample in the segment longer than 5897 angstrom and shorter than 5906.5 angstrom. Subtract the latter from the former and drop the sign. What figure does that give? 5.1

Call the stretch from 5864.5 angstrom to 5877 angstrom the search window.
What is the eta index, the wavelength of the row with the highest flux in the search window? 5867.86 angstrom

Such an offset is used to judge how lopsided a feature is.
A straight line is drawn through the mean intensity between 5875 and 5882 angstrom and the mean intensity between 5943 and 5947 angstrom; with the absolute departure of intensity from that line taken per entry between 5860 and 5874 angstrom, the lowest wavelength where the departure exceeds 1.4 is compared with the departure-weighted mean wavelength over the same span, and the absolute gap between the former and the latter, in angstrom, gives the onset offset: 4.1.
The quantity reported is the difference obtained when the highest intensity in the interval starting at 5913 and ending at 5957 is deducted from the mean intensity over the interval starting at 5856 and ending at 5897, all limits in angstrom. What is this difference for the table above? -11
